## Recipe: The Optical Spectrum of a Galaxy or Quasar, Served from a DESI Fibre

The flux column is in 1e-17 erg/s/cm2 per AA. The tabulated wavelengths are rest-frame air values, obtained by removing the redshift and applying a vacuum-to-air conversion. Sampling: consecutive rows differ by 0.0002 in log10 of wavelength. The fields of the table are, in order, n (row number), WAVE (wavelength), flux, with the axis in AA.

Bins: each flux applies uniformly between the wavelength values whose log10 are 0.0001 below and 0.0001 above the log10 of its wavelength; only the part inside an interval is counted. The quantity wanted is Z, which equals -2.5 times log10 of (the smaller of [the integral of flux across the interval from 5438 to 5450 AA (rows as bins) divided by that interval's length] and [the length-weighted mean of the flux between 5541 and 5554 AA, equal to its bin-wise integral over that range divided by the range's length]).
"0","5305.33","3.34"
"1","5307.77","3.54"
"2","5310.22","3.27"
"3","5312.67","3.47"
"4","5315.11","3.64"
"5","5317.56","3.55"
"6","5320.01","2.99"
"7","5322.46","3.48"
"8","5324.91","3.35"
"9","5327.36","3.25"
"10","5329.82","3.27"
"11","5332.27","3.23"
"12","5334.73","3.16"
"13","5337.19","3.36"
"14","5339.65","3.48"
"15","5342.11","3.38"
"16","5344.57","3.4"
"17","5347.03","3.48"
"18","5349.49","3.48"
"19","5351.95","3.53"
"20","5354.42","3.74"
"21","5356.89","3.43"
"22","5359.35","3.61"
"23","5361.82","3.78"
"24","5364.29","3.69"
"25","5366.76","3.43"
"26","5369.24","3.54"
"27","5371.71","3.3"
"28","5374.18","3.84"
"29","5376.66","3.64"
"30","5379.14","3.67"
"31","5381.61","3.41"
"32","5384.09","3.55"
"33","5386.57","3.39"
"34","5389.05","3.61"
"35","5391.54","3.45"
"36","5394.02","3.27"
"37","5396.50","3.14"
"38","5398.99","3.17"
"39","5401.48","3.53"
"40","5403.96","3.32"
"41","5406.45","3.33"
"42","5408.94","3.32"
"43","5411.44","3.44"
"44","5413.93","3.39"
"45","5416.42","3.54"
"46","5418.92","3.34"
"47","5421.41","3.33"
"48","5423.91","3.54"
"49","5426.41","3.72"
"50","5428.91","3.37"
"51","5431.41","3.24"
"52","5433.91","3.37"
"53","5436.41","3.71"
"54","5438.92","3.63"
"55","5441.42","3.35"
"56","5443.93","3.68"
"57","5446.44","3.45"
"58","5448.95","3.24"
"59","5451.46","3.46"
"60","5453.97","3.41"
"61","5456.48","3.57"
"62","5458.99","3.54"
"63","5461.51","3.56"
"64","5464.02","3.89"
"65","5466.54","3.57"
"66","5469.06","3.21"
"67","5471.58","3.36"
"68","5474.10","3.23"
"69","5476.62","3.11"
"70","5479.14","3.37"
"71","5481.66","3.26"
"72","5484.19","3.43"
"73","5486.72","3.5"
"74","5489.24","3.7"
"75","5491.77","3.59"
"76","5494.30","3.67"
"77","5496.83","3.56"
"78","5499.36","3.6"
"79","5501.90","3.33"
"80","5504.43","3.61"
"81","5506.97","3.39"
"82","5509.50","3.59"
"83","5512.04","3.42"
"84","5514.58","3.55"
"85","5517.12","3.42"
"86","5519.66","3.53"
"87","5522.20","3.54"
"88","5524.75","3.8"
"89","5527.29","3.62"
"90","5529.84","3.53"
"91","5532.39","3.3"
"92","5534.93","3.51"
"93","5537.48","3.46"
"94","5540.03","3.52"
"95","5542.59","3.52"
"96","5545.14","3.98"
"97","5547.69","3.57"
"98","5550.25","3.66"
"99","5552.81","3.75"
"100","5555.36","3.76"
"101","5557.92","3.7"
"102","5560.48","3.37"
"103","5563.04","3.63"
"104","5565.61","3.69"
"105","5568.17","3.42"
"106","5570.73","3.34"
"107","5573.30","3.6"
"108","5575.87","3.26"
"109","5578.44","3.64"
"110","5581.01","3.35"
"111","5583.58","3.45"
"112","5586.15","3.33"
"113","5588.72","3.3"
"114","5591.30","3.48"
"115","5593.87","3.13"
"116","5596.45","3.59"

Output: -1.35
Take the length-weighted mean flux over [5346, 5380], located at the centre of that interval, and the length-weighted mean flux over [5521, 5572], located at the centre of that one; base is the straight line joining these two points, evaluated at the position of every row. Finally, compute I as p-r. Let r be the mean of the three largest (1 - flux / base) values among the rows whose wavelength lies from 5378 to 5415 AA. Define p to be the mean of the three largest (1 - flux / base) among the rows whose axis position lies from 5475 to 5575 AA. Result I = -0.01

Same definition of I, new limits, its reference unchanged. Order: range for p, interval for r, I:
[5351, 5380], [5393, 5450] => -0.06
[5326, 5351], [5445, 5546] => -0.01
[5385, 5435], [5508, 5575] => 0.04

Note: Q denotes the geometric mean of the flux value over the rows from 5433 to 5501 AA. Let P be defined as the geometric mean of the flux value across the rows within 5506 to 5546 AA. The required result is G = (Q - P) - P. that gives -3.60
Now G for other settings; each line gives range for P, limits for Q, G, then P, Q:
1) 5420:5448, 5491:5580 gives -3.42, 3.49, 3.55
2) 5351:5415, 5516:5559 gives -3.36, 3.48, 3.59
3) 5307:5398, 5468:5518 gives -3.46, 3.45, 3.44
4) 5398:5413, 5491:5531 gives -3.15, 3.35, 3.55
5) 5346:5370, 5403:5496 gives -3.69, 3.57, 3.45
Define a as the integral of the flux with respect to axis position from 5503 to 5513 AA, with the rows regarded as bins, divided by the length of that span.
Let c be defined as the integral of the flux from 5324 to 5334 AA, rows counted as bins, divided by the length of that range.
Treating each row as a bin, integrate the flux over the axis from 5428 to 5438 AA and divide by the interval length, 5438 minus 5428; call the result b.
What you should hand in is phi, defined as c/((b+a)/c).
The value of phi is 1.54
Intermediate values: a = 3.50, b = 3.43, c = 3.3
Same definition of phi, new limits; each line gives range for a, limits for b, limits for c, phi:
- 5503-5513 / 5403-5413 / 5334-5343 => 1.64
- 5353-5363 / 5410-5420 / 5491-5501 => 1.83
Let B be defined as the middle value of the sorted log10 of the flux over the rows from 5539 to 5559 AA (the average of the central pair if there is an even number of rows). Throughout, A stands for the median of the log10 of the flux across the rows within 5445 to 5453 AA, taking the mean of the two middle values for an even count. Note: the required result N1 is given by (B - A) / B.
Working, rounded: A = 0.538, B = 0.566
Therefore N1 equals 0.050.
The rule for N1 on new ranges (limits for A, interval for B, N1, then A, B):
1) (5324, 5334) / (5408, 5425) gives 0.032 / 0.513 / 0.530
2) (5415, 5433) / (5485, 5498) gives 0.049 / 0.528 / 0.555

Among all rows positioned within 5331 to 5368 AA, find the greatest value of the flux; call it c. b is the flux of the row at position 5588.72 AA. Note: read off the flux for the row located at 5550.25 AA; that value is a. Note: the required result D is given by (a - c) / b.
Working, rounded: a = 3.66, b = 3.3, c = 3.78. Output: -0.036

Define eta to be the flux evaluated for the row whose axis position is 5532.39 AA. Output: 3.3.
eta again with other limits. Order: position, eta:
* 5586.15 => 3.33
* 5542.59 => 3.52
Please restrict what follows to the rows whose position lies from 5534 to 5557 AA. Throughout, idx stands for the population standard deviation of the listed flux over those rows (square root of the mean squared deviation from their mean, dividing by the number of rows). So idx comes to 0.158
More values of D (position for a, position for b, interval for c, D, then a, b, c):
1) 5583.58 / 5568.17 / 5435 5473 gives -0.129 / 3.45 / 3.42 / 3.89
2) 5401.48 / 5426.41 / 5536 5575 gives -0.121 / 3.53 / 3.72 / 3.98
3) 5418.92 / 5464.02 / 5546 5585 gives -0.108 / 3.34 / 3.89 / 3.76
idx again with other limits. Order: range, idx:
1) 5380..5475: 0.165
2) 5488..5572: 0.147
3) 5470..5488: 0.122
